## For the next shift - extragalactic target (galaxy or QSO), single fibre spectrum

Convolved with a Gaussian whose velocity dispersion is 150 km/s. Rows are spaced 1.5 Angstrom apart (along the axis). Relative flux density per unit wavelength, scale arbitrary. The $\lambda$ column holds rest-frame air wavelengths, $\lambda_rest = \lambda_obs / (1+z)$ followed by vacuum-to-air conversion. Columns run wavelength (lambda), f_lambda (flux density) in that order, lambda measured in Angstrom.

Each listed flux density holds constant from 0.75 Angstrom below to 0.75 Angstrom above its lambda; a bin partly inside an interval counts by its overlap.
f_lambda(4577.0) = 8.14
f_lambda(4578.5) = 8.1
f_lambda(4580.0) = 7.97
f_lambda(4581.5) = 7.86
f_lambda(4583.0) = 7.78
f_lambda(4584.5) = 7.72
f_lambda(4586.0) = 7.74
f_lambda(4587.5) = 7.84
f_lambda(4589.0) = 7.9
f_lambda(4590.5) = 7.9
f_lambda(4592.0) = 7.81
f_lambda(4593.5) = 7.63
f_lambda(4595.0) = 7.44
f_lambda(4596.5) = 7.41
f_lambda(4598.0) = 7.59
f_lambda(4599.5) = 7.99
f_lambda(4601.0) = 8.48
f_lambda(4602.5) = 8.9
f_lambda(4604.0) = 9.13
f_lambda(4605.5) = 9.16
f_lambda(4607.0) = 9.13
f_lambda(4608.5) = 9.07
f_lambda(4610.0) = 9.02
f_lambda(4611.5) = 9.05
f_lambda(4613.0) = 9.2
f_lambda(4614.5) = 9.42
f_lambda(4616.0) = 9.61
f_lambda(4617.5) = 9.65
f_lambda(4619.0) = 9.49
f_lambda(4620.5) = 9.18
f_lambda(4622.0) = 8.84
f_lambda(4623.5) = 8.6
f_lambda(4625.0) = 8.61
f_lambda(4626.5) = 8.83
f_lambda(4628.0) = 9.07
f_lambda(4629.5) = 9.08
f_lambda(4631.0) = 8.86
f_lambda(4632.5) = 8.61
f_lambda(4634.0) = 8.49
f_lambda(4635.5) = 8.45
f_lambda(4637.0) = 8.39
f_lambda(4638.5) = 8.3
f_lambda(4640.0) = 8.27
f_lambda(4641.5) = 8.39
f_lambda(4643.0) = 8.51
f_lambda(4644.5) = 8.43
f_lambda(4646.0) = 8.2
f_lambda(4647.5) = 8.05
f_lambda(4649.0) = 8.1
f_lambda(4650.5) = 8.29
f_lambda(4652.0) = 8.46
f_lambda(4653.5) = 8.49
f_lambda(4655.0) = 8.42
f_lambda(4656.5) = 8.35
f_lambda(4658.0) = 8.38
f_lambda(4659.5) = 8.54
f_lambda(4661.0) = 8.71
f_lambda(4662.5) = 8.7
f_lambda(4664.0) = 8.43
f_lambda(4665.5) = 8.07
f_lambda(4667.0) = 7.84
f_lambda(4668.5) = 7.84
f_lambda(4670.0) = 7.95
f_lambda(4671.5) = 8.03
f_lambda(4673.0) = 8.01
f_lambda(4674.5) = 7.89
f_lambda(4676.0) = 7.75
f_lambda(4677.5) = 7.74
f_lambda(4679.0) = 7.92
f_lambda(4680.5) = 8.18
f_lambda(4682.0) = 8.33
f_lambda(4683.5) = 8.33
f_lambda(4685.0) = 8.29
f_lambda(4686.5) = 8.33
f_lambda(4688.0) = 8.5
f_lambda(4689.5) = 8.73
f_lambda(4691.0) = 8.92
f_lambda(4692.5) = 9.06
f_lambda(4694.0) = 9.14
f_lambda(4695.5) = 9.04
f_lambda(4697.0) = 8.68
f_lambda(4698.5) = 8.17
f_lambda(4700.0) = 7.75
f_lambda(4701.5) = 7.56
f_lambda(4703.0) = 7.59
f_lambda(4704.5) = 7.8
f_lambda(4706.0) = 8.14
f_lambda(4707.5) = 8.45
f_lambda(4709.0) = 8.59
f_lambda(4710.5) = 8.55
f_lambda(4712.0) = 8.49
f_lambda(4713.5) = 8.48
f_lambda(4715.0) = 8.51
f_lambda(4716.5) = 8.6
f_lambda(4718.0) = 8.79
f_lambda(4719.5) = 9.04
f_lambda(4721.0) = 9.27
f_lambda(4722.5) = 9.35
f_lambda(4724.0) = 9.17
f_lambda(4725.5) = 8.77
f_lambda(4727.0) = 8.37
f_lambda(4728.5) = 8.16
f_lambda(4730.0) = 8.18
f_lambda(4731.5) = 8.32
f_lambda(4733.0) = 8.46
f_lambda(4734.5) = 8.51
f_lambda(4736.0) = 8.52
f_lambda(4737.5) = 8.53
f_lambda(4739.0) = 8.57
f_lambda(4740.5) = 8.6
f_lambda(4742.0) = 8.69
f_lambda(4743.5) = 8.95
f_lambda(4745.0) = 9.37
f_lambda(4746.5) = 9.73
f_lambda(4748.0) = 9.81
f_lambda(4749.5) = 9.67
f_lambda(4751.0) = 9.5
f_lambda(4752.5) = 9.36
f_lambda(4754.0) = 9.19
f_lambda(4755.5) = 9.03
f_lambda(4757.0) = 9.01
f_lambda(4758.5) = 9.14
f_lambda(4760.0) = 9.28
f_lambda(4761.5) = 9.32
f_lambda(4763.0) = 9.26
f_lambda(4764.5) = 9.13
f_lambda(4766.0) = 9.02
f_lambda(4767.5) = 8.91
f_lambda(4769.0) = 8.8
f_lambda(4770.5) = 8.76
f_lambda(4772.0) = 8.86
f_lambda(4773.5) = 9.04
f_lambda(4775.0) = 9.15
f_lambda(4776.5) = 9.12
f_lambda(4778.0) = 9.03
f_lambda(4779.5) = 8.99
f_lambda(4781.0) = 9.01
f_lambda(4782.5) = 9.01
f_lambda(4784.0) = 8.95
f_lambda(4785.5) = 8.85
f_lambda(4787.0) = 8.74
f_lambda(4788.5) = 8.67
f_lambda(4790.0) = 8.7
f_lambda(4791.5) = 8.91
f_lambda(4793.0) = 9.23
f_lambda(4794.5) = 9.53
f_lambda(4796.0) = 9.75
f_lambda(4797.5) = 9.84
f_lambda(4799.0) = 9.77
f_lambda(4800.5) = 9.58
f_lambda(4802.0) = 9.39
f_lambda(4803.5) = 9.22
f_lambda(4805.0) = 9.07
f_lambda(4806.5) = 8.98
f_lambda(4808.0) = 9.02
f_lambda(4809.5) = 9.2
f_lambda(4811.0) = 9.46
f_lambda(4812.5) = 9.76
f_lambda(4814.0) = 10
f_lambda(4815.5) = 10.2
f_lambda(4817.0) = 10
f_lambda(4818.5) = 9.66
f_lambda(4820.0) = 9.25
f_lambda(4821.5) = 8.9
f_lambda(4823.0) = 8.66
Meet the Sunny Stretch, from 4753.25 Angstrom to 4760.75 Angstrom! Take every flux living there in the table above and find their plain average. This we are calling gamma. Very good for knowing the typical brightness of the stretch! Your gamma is 9.1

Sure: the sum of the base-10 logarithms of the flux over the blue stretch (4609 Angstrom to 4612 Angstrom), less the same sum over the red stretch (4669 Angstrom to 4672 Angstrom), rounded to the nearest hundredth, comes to 0.11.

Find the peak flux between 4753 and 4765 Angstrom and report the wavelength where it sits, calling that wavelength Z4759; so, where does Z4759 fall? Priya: 4761.5 Angstrom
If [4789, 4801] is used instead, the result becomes 4797.5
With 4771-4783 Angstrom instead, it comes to 4775.0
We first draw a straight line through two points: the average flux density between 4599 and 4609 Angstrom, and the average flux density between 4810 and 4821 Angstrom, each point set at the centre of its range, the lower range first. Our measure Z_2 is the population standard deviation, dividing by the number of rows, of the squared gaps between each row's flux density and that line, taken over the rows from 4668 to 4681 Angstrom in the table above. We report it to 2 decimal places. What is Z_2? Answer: 0.32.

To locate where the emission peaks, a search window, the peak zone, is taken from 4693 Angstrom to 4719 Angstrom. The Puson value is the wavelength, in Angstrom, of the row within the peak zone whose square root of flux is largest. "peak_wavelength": 4694.0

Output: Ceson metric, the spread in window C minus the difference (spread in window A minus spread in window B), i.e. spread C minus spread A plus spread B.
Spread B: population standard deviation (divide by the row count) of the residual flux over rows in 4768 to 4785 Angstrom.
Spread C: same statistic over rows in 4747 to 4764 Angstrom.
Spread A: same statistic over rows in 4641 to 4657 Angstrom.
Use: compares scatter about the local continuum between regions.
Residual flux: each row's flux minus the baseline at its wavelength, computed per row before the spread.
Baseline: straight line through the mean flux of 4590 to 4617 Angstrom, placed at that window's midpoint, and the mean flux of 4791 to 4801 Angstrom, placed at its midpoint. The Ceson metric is 0.21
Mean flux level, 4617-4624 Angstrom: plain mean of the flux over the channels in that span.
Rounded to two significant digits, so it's 9.2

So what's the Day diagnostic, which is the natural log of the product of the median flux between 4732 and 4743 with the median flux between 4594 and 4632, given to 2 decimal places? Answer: 4.35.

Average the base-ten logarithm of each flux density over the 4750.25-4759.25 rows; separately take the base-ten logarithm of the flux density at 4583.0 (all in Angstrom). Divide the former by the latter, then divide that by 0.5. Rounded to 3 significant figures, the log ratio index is 2.16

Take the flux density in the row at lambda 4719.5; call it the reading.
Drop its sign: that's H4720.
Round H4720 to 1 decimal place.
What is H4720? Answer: 9.0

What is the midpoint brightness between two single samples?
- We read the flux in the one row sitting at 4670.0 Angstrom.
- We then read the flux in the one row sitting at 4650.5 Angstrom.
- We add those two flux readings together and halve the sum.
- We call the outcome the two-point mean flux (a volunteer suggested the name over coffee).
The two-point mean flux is 8.12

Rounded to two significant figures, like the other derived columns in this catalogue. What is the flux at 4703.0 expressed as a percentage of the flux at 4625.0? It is 88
